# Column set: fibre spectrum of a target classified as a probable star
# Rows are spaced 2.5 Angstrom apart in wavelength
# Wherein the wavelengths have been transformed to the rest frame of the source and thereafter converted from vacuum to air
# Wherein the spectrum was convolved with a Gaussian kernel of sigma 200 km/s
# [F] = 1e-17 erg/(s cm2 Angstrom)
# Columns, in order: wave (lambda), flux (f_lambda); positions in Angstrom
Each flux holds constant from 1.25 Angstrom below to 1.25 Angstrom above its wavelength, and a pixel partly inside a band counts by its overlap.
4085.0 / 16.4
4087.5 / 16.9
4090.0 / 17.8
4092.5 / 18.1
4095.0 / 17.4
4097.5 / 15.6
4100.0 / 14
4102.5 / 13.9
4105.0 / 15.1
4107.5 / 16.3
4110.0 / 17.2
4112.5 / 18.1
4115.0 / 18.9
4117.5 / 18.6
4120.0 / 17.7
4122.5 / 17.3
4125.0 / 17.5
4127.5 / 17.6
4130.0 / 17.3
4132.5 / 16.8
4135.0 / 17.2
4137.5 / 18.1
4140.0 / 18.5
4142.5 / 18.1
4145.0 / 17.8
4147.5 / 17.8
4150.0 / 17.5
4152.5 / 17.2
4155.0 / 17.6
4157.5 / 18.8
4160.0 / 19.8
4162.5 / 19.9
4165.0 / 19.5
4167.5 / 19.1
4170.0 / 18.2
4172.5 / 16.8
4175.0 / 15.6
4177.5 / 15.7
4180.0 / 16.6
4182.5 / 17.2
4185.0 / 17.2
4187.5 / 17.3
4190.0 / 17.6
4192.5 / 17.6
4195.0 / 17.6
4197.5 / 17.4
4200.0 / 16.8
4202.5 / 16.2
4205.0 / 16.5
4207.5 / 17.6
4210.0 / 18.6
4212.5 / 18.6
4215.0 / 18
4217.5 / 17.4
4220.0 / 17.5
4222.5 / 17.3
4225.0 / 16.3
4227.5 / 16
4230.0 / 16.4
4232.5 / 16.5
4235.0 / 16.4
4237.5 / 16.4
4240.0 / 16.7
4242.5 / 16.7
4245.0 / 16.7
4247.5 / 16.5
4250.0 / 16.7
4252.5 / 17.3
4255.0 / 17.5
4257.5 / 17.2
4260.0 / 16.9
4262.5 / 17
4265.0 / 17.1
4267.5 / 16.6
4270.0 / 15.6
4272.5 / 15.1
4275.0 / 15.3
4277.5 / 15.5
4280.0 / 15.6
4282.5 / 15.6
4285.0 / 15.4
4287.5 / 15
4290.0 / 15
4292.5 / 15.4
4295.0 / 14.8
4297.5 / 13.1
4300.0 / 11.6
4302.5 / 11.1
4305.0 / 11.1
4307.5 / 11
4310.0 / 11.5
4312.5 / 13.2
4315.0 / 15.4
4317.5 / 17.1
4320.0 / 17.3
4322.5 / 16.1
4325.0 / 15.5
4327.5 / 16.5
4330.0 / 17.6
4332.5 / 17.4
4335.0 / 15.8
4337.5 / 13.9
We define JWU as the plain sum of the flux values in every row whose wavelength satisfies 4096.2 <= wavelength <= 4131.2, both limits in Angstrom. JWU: 235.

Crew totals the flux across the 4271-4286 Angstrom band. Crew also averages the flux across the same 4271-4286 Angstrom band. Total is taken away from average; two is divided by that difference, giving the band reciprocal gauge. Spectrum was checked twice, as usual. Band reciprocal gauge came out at -0.0259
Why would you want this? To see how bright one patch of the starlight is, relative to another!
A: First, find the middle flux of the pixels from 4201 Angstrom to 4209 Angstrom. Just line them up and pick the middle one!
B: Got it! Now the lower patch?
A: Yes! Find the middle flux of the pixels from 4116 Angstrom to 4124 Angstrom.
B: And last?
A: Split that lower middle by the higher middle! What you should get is 1.07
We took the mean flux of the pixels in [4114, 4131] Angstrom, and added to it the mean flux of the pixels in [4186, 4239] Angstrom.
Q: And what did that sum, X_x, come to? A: 35.0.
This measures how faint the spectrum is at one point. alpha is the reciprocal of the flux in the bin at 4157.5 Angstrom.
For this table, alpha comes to 0.053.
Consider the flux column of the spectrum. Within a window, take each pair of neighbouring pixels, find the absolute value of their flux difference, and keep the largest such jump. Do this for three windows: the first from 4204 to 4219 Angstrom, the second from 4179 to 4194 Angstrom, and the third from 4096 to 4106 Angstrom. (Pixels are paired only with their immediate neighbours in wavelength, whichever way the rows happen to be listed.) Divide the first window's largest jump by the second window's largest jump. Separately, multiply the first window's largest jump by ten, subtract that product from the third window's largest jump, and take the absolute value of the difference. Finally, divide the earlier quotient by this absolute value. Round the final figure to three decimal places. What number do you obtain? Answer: 0.195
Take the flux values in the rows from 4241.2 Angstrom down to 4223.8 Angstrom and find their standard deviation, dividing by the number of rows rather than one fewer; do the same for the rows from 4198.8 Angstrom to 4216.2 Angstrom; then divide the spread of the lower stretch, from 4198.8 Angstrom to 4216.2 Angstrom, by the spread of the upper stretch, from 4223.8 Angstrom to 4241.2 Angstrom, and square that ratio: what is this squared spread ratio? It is 22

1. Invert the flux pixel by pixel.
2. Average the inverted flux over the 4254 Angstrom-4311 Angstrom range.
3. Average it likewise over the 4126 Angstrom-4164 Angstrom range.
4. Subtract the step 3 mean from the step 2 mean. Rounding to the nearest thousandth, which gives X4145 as 0.014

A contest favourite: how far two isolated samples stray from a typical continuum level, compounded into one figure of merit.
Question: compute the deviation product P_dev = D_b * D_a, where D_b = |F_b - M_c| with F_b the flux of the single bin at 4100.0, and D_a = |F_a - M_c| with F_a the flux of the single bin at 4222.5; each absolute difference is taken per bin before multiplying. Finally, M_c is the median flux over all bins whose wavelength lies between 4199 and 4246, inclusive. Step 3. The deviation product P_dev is 1.62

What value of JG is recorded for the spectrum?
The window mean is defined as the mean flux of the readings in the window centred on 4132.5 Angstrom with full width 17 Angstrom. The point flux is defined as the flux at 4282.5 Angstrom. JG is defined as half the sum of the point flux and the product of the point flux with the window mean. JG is 145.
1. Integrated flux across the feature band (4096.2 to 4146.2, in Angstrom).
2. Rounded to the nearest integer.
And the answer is 854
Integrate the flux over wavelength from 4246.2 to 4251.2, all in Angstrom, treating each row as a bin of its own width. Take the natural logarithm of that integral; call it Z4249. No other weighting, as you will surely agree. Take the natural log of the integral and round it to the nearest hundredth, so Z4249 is 4.42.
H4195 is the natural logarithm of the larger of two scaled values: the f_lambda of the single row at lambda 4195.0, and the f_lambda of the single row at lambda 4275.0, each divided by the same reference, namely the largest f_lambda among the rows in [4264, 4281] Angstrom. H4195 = 0.03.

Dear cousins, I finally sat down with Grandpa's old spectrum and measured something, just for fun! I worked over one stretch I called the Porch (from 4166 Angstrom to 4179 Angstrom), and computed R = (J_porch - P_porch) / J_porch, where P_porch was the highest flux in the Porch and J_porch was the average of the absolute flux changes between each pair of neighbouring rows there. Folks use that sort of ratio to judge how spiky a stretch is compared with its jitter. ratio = -20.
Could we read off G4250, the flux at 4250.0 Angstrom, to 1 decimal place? 16.7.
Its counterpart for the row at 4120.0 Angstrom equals 17.7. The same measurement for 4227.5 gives 16.0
